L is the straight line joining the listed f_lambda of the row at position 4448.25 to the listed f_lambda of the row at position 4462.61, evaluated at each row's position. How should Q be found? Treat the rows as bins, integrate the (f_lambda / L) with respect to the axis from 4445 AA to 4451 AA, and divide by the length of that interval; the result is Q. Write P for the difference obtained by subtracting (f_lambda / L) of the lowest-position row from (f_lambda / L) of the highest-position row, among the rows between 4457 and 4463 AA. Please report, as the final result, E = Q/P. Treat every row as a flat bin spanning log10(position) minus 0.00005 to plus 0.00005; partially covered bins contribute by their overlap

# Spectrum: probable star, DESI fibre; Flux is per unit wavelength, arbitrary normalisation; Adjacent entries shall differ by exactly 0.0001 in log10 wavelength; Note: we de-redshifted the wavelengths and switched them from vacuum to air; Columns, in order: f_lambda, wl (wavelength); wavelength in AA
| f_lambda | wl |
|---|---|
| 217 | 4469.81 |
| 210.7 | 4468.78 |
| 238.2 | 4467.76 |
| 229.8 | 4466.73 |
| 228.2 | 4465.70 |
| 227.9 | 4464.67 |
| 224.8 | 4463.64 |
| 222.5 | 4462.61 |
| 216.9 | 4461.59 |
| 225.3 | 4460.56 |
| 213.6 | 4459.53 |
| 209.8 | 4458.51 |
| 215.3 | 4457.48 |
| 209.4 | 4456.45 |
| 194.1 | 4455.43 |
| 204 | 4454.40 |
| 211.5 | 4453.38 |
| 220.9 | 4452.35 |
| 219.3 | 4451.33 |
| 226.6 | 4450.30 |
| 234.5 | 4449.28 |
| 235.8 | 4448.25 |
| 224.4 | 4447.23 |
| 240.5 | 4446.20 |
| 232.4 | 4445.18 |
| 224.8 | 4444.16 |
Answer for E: 19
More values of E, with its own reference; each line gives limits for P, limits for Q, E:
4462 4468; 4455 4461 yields 10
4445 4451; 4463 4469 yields -205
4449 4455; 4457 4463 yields -9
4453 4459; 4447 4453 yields 83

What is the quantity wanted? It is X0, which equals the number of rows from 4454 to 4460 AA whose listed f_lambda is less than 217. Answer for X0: 6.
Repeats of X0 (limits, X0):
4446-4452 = 0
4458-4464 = 3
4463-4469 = 1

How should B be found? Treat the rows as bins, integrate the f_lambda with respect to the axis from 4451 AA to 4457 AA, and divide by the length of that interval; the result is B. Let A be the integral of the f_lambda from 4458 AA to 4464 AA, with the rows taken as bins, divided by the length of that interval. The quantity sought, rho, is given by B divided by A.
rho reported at 0.96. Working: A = 219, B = 210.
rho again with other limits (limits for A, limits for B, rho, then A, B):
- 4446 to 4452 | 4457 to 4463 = 0.95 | 229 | 217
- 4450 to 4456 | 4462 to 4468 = 1.07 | 212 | 228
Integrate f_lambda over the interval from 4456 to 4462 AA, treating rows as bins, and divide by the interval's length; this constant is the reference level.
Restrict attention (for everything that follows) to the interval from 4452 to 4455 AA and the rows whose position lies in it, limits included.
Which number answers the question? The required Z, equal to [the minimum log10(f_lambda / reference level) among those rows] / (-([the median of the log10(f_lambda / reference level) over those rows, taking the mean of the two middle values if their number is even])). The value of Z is -3.30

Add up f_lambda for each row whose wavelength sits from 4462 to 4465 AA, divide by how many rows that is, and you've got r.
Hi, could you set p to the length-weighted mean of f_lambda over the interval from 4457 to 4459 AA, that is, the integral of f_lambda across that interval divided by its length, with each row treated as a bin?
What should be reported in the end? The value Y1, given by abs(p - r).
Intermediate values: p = 212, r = 225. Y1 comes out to 13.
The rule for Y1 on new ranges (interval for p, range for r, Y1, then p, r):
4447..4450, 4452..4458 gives 23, 232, 209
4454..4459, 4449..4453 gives 19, 206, 225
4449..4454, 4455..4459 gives 15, 222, 207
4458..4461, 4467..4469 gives 8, 216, 224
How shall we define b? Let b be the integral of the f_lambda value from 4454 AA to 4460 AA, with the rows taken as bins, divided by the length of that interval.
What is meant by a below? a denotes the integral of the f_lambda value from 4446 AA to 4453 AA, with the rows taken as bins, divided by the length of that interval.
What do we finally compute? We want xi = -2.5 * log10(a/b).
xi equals -0.10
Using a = 228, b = 208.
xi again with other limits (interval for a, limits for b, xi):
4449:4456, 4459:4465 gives 0.03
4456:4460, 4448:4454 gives 0.06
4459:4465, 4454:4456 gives -0.12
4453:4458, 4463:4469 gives 0.10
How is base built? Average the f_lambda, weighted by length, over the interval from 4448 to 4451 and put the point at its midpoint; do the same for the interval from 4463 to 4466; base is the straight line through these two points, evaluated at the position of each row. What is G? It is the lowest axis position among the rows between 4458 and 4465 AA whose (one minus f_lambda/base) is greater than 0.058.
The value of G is 4458.51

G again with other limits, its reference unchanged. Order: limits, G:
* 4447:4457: 4453.38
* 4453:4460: 4453.38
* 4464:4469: 4468.78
